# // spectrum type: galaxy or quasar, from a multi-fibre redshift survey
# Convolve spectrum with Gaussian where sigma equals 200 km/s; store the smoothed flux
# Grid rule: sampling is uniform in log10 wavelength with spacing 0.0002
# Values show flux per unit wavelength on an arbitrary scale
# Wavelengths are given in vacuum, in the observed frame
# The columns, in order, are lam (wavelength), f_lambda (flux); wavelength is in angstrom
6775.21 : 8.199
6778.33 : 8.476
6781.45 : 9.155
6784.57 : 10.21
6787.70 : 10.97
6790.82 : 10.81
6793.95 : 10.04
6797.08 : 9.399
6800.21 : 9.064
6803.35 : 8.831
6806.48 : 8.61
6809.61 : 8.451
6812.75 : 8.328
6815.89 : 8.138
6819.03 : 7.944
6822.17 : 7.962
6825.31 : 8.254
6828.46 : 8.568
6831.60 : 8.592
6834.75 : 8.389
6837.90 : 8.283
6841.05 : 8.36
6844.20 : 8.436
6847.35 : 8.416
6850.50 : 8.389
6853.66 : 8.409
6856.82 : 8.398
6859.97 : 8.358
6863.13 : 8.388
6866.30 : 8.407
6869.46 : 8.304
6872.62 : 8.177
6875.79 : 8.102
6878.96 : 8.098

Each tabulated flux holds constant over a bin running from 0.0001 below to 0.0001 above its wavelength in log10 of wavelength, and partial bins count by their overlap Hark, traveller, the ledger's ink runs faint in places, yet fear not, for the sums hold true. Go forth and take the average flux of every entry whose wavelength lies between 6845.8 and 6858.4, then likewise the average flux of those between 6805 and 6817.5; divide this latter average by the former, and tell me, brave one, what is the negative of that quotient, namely -1.00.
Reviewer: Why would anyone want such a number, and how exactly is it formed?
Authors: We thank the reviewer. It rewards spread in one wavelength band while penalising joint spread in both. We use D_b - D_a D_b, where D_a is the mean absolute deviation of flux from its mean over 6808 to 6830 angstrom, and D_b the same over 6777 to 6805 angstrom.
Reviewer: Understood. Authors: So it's 0.61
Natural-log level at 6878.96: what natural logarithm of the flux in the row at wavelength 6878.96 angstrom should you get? 2.09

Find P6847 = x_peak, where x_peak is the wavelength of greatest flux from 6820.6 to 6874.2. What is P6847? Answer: 6831.60 angstrom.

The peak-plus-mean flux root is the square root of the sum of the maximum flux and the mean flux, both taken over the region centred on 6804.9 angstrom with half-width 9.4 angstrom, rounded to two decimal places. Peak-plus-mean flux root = 4.26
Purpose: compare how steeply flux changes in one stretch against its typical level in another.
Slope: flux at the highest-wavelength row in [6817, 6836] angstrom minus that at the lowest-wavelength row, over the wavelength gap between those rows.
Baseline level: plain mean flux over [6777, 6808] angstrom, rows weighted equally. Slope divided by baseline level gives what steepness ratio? 0.0030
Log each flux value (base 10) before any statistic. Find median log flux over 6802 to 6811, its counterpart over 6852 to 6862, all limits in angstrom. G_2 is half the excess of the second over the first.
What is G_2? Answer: -0.005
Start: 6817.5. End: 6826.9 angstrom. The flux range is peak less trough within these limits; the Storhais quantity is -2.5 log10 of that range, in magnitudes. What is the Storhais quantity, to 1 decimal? 1.3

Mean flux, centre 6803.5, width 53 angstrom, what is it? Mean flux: 9.01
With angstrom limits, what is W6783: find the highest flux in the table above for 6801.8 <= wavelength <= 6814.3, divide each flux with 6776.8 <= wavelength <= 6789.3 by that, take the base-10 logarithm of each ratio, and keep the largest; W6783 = 0.094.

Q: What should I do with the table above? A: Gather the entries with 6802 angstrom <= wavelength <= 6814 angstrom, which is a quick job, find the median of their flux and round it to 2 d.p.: 8.53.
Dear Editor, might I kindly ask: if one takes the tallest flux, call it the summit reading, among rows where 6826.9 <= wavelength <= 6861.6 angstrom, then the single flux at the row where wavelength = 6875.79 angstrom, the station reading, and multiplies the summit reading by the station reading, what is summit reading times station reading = 70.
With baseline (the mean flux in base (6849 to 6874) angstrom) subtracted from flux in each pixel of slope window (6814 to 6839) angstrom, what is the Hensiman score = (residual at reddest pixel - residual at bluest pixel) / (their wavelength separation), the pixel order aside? 0.01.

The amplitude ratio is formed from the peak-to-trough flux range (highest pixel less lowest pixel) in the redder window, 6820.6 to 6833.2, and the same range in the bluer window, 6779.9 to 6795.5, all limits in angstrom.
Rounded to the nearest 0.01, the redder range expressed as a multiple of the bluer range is 0.35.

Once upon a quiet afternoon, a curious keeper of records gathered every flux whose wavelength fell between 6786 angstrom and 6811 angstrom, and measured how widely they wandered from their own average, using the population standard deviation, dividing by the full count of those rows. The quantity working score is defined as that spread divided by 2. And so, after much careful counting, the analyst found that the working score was 0.46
